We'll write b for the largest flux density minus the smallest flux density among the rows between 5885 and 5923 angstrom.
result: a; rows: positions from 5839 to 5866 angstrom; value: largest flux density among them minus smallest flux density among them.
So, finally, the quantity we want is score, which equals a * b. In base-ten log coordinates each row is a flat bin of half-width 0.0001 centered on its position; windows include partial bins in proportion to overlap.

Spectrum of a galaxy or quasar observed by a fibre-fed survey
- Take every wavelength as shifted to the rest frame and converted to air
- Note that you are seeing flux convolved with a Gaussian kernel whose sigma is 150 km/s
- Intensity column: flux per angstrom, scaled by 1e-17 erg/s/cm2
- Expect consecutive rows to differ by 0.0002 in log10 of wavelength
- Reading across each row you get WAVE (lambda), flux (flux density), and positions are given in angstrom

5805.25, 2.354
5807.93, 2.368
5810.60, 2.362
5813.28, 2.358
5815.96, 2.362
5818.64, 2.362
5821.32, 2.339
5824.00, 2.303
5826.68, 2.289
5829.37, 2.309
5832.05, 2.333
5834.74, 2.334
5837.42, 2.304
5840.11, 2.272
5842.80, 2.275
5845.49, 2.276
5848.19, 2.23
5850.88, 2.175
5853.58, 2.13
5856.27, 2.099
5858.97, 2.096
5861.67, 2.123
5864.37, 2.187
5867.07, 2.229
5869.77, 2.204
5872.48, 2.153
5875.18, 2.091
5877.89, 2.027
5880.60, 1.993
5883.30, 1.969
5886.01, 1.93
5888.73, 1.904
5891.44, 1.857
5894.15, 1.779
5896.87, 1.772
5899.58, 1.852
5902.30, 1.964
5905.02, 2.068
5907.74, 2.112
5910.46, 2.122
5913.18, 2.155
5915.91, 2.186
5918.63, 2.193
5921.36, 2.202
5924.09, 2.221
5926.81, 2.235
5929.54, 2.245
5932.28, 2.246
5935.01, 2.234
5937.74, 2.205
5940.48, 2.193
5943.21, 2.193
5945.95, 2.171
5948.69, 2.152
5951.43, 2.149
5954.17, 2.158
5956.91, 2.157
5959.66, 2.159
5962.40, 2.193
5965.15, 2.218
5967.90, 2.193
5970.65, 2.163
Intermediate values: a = 0.18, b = 0.4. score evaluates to 0.077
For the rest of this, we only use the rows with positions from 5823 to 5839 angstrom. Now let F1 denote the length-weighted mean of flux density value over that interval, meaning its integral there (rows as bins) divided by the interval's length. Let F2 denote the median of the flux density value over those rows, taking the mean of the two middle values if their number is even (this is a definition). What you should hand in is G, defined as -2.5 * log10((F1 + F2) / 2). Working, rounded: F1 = 2.3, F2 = 2.31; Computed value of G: -0.91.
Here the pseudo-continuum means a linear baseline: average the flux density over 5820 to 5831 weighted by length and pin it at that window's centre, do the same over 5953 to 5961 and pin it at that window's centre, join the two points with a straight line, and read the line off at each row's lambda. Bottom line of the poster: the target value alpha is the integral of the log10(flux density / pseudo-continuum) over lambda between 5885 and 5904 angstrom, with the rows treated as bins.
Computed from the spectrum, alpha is -1.5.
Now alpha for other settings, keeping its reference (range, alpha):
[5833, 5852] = -0.1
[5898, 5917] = -0.6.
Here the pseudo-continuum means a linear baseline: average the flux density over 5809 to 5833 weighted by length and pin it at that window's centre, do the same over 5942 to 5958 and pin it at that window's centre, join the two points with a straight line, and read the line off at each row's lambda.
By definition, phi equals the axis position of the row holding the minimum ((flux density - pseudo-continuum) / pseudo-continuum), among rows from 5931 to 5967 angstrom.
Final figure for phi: 5948.69 angstrom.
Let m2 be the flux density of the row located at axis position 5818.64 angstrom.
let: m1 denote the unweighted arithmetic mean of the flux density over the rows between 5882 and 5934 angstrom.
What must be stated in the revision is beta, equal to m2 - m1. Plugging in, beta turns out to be 0.31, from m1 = 2.05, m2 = 2.362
